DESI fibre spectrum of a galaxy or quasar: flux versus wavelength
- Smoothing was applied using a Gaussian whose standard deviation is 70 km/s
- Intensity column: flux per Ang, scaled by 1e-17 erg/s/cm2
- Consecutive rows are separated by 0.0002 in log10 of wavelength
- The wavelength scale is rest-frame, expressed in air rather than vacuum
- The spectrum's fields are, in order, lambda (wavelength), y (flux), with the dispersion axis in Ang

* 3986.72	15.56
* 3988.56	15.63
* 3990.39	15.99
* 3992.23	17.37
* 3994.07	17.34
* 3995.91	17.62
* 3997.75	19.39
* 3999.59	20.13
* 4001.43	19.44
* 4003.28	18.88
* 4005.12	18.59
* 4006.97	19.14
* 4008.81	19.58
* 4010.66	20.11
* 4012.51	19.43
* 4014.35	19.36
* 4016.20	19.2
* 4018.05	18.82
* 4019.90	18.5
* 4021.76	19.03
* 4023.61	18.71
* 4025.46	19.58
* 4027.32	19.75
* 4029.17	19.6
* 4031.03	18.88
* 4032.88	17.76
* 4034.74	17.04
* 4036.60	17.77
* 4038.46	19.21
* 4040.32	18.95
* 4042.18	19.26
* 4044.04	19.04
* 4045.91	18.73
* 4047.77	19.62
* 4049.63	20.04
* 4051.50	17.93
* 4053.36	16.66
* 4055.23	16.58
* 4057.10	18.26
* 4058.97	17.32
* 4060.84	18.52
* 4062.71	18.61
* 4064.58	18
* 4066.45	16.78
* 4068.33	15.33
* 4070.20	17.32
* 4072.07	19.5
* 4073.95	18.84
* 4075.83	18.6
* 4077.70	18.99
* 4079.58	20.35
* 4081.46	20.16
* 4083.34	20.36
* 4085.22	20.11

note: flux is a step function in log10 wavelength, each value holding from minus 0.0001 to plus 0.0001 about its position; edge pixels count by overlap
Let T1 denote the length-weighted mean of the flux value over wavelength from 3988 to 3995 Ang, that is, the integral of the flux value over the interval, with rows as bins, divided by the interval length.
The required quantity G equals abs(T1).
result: 16.6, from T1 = 16.6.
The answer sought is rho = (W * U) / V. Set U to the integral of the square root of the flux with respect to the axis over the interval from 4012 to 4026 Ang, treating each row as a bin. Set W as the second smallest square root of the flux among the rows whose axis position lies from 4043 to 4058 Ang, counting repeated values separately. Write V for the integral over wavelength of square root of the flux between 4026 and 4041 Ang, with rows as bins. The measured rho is 3.85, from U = 61.1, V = 64.7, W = 4.08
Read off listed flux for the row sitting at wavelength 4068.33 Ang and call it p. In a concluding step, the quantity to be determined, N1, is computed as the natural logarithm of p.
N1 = 2.73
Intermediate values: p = 15.33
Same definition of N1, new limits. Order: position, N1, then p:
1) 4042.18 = 2.96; 19.26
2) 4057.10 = 2.90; 18.26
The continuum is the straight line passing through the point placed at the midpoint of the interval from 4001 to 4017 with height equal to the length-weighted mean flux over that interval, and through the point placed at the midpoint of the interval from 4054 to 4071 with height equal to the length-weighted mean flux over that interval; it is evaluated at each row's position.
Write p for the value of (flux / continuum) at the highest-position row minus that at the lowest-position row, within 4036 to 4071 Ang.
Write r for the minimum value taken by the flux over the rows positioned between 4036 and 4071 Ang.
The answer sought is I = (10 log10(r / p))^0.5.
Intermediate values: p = 0.041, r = 15.33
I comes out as 5.1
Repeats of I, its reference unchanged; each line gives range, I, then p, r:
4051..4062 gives 5.0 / 0.053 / 16.58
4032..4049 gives 4.6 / 0.132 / 17.04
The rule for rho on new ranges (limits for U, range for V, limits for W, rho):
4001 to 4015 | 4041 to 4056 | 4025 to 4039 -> 4.02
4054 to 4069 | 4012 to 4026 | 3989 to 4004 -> 4.26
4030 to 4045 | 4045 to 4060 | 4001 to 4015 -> 4.39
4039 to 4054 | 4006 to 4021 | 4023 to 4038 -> 4.17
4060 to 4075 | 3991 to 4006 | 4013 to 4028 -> 4.24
